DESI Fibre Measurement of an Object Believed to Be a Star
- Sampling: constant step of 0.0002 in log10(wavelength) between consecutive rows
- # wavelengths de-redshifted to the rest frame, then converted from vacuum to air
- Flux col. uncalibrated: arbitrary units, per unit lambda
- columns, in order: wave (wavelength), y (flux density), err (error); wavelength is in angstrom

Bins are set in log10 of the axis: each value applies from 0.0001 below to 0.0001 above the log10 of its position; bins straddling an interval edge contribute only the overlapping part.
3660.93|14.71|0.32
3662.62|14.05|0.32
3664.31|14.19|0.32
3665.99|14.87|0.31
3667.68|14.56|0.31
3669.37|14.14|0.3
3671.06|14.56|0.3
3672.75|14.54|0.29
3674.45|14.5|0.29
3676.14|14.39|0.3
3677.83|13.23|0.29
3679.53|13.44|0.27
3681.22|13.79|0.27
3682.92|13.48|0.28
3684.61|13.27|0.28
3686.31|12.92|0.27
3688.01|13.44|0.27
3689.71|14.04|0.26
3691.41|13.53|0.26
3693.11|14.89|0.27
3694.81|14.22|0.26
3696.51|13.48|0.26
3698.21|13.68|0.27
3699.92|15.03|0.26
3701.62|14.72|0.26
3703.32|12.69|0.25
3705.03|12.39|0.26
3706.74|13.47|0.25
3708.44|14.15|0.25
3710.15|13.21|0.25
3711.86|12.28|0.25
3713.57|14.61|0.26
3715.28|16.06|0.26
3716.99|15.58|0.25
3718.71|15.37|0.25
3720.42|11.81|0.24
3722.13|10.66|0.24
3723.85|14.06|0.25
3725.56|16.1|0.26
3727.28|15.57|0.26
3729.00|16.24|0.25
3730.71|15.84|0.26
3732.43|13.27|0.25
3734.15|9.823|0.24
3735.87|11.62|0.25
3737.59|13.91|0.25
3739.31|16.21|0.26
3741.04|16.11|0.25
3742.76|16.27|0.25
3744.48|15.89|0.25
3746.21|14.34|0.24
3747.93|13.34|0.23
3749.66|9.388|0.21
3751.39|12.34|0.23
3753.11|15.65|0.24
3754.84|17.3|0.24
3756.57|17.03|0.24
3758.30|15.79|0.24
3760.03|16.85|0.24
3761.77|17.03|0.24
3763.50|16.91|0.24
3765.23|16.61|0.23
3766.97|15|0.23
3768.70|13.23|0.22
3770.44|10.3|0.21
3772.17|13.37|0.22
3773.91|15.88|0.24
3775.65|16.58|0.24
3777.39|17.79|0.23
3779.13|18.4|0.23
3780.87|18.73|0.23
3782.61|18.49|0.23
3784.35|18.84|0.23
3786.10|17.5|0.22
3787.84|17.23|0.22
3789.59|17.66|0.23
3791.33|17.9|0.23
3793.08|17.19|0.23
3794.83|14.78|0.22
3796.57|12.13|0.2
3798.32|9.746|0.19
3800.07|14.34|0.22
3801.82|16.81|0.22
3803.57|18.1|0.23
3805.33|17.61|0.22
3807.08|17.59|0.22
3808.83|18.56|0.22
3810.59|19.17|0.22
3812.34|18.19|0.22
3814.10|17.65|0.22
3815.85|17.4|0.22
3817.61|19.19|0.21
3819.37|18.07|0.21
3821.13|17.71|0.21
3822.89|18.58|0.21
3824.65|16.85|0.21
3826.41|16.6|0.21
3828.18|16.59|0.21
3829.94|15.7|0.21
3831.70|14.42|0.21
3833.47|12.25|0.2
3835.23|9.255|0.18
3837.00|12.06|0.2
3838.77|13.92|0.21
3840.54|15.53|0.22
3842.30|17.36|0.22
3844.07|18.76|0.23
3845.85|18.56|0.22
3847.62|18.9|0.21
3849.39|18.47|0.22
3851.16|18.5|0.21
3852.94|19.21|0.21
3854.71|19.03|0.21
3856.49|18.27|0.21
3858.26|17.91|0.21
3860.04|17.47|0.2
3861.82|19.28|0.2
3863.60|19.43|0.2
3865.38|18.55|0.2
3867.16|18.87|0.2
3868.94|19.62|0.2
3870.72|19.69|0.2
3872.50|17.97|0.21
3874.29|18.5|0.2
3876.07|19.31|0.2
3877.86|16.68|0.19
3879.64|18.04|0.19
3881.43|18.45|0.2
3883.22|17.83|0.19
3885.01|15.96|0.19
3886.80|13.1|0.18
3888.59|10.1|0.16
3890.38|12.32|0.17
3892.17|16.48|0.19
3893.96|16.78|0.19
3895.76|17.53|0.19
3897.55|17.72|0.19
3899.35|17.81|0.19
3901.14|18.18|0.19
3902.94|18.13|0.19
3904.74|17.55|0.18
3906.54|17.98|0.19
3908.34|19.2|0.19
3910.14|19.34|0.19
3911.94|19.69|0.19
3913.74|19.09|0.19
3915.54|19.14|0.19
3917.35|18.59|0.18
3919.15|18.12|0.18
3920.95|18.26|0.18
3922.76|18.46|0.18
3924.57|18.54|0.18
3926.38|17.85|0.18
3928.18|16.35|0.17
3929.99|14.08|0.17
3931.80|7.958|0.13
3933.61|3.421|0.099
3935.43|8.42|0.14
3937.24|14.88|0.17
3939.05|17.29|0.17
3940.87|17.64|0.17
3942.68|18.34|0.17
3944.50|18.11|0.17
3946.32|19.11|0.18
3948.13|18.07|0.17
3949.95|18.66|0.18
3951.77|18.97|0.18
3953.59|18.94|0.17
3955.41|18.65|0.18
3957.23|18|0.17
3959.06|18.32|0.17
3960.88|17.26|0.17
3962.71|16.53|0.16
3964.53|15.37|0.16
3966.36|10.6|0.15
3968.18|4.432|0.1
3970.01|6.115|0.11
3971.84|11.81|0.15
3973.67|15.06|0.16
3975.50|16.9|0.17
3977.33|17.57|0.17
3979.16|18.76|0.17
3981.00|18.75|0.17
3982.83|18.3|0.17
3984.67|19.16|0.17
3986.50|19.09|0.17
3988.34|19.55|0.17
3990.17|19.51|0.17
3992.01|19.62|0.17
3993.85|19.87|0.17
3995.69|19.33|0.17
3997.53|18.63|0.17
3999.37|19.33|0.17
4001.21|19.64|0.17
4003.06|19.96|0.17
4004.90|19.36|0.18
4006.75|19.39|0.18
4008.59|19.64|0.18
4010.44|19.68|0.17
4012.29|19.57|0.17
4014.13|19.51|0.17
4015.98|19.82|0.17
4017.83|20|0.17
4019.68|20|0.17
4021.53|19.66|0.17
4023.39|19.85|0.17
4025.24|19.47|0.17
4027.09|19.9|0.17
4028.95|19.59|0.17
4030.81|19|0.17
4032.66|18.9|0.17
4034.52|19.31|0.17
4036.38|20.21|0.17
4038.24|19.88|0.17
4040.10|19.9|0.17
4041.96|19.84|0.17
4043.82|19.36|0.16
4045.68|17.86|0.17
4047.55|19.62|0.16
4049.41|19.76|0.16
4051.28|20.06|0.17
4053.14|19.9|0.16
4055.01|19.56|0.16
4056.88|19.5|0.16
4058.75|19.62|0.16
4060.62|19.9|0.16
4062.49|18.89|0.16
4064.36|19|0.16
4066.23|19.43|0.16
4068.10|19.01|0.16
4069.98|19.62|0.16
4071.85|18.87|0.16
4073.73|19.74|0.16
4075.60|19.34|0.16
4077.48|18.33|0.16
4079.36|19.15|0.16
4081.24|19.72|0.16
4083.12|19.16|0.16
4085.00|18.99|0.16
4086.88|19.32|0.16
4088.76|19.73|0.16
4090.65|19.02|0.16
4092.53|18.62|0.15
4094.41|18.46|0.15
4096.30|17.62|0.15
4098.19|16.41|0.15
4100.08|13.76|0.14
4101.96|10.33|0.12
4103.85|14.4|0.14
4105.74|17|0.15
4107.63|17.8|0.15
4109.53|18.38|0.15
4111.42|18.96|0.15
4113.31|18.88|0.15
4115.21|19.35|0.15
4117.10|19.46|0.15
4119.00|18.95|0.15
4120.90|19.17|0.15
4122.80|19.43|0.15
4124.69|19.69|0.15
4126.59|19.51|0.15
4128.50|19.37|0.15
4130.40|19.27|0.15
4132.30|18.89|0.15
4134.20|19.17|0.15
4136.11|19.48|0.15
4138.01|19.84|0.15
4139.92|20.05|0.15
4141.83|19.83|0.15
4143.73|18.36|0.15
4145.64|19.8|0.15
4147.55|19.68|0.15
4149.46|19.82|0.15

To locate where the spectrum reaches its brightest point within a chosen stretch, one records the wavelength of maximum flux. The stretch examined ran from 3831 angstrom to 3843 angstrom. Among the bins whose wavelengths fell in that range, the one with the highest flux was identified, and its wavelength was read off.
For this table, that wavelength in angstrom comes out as 3842.30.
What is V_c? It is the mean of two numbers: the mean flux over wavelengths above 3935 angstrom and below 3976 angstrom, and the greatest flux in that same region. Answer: 17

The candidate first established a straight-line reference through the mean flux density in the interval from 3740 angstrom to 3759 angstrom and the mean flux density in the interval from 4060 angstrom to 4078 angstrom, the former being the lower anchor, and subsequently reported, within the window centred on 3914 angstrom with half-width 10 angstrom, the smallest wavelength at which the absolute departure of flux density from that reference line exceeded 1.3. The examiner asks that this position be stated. 3908.34 angstrom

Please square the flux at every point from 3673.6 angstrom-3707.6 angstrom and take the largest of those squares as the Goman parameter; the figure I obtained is 226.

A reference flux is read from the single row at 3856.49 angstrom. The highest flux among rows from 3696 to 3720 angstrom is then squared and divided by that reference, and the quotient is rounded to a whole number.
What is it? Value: 14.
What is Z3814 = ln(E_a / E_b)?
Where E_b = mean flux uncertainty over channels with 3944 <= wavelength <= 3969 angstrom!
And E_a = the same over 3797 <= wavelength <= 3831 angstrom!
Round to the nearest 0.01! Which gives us 0.26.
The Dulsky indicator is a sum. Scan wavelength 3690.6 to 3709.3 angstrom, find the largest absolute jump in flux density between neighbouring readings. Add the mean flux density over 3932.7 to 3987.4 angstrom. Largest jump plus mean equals 17.8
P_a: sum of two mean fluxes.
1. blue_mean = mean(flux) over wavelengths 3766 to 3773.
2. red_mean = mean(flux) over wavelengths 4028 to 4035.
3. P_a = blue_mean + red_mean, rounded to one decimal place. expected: 32.2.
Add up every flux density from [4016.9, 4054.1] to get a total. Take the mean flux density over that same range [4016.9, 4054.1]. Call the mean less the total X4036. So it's -372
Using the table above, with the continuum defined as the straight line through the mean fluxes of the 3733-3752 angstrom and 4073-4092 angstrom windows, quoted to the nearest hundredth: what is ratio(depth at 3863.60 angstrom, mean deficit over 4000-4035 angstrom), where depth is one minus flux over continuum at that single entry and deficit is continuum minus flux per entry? 0.17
